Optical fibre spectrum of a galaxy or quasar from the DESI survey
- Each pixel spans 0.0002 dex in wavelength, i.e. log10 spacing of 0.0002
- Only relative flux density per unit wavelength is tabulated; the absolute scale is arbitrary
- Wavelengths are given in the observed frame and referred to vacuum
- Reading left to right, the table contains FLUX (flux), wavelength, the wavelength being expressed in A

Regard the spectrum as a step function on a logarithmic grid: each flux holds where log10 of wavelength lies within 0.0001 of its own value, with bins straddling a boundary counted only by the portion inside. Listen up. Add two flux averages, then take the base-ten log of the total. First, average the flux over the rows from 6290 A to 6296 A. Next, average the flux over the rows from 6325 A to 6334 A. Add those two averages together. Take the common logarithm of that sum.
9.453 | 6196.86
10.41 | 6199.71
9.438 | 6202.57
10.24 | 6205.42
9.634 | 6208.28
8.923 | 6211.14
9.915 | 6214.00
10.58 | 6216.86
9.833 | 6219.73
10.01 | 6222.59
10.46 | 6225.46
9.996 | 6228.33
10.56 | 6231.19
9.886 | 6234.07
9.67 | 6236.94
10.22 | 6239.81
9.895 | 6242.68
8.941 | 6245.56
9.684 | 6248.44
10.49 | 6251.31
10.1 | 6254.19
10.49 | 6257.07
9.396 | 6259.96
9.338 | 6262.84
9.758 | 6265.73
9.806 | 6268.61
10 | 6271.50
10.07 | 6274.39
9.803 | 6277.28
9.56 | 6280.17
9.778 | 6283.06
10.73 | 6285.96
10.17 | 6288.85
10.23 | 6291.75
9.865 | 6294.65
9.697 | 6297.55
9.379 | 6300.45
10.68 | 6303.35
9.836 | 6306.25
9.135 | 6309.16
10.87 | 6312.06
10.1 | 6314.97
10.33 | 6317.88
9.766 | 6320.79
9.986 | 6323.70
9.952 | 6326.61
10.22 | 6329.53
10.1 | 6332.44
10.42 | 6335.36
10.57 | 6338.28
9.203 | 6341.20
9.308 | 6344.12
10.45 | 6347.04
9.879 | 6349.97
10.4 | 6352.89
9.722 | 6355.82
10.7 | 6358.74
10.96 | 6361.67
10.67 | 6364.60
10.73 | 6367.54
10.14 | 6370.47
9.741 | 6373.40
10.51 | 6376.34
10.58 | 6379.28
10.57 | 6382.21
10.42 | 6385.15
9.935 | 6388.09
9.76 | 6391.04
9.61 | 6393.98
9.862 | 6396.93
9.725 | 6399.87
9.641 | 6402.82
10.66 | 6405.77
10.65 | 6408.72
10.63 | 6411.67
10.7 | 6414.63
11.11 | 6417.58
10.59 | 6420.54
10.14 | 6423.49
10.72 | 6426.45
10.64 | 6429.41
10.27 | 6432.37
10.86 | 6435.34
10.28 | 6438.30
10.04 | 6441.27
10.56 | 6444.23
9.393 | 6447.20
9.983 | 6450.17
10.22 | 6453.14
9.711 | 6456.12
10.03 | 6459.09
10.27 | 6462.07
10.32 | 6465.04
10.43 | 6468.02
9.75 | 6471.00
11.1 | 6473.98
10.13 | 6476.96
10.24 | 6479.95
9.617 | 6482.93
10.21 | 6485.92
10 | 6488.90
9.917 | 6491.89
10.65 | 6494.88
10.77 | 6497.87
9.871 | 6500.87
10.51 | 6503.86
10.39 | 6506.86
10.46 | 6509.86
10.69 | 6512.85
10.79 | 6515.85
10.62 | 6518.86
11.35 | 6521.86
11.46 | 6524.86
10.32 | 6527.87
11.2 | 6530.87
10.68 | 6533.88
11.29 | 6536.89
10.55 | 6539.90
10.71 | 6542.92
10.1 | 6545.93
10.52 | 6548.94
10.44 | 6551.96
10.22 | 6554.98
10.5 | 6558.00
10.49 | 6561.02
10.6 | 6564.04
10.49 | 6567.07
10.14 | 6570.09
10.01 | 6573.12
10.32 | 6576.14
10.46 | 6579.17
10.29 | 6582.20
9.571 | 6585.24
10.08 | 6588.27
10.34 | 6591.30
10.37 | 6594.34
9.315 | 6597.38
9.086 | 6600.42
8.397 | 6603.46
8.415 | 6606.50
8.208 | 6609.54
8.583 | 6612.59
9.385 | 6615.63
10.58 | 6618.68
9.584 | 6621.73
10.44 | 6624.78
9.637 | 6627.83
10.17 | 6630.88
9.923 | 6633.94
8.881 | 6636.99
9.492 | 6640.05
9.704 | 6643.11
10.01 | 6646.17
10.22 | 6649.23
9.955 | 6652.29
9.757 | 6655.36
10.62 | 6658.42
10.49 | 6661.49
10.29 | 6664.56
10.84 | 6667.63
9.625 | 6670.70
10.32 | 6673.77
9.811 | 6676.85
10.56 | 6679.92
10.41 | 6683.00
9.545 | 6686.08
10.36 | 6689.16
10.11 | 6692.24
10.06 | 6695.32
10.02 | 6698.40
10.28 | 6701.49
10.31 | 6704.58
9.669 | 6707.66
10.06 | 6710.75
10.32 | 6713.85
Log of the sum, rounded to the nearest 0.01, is 1.30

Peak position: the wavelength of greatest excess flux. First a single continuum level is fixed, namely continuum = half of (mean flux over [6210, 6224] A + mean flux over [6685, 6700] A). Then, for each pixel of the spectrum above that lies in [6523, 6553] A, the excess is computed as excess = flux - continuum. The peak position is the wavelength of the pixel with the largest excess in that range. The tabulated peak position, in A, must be 6524.86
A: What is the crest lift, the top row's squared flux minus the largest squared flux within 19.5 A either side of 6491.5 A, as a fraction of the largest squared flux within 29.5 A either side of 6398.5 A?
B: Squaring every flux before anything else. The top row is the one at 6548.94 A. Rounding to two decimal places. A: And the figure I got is -0.10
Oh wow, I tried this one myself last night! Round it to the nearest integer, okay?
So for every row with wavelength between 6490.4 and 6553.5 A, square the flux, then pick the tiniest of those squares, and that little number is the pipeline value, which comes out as 97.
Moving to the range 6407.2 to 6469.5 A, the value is 88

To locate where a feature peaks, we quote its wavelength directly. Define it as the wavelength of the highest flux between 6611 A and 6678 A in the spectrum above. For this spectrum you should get 6667.63 A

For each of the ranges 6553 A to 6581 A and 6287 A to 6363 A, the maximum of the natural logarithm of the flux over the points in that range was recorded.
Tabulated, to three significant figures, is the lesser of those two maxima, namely 2.36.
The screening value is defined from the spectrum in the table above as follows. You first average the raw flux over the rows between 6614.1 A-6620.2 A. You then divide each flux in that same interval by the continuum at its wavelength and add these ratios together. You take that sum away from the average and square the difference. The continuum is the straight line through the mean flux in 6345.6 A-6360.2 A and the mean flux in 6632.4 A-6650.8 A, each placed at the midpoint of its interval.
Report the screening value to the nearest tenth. 63.0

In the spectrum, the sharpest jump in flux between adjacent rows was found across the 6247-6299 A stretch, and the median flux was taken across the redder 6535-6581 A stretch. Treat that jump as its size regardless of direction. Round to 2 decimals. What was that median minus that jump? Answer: 9.40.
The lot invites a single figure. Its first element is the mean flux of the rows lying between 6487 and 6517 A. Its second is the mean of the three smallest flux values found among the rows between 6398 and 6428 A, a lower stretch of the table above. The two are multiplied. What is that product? 102.3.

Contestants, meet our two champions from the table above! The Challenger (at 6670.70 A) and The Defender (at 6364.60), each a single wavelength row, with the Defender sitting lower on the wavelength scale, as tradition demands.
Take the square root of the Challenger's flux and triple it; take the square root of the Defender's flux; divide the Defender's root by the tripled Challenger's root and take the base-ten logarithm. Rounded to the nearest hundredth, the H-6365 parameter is -0.45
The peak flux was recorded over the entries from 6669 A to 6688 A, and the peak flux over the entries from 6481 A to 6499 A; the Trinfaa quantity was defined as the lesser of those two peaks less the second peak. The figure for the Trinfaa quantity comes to -0.21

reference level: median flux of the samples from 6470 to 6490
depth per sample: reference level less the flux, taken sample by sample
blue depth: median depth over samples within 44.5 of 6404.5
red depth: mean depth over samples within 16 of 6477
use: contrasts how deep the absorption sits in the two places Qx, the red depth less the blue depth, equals 0.35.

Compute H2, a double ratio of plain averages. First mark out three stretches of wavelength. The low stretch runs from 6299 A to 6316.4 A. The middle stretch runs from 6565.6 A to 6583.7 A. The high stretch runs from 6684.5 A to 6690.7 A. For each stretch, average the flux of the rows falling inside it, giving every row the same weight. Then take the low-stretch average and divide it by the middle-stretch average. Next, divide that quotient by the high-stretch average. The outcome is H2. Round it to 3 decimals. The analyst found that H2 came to 0.098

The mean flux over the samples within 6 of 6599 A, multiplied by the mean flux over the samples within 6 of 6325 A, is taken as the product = 93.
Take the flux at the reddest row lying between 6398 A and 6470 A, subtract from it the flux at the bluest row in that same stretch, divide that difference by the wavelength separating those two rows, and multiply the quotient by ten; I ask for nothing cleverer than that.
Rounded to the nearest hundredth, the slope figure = 0.10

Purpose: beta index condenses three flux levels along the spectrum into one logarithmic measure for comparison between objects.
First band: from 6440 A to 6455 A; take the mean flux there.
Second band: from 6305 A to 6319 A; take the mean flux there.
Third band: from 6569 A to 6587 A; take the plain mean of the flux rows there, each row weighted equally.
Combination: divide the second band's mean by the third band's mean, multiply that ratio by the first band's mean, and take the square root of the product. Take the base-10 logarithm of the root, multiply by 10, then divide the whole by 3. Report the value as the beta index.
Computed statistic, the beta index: 1.66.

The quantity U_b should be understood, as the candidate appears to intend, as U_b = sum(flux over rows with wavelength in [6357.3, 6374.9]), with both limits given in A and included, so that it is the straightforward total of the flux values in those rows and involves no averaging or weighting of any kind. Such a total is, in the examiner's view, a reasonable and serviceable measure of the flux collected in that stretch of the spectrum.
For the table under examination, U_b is 62.9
